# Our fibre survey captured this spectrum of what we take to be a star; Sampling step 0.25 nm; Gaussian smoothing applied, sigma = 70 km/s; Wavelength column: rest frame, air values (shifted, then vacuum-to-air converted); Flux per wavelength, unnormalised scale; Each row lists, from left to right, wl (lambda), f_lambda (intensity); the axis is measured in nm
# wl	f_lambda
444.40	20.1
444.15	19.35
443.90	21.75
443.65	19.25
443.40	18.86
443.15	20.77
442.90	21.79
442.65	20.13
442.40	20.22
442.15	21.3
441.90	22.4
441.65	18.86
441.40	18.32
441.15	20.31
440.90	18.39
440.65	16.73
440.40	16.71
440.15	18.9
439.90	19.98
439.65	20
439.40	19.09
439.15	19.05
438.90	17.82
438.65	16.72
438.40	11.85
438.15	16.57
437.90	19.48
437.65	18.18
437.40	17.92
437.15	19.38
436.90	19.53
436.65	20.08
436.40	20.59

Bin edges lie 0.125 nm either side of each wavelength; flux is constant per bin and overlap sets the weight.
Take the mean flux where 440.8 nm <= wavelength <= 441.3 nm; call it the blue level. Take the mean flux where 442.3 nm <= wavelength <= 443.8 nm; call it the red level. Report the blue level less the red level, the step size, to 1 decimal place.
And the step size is -0.8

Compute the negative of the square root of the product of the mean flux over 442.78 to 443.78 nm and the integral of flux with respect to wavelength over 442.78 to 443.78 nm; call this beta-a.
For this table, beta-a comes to -20.2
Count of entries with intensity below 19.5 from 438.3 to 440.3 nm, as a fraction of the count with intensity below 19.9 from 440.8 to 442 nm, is 2.0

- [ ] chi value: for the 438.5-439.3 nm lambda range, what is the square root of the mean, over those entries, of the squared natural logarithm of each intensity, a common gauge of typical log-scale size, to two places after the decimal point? 2.88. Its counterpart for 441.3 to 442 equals 2.99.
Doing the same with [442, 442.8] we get 3.02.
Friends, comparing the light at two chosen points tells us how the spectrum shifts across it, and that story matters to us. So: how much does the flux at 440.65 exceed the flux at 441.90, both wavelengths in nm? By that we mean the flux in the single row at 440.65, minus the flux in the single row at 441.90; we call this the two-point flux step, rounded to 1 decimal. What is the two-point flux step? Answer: -5.7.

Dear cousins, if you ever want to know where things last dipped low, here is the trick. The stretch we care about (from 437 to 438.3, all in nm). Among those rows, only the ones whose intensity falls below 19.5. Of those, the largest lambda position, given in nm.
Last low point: 438.15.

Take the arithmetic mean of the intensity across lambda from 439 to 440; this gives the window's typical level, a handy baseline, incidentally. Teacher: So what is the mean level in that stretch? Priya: 19.5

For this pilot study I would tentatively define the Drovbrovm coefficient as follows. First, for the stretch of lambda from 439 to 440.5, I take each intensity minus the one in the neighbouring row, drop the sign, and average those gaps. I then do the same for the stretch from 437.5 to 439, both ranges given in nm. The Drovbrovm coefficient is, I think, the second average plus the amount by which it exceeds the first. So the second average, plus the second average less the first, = 5.1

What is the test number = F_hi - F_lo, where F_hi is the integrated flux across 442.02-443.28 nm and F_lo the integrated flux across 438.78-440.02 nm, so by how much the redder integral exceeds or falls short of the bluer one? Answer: 2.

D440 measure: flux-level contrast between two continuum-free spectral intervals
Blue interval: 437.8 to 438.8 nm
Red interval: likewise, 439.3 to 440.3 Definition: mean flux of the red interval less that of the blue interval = 3.3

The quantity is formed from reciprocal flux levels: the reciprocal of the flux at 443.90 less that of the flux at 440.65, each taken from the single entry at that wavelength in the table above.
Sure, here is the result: -0.014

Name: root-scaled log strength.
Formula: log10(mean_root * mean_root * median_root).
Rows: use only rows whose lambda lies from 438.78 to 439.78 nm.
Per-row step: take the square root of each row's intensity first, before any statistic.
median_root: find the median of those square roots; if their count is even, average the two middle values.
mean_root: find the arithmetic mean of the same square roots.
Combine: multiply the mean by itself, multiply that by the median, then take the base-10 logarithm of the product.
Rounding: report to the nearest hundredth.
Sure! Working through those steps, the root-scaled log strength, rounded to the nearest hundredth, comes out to 1.92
